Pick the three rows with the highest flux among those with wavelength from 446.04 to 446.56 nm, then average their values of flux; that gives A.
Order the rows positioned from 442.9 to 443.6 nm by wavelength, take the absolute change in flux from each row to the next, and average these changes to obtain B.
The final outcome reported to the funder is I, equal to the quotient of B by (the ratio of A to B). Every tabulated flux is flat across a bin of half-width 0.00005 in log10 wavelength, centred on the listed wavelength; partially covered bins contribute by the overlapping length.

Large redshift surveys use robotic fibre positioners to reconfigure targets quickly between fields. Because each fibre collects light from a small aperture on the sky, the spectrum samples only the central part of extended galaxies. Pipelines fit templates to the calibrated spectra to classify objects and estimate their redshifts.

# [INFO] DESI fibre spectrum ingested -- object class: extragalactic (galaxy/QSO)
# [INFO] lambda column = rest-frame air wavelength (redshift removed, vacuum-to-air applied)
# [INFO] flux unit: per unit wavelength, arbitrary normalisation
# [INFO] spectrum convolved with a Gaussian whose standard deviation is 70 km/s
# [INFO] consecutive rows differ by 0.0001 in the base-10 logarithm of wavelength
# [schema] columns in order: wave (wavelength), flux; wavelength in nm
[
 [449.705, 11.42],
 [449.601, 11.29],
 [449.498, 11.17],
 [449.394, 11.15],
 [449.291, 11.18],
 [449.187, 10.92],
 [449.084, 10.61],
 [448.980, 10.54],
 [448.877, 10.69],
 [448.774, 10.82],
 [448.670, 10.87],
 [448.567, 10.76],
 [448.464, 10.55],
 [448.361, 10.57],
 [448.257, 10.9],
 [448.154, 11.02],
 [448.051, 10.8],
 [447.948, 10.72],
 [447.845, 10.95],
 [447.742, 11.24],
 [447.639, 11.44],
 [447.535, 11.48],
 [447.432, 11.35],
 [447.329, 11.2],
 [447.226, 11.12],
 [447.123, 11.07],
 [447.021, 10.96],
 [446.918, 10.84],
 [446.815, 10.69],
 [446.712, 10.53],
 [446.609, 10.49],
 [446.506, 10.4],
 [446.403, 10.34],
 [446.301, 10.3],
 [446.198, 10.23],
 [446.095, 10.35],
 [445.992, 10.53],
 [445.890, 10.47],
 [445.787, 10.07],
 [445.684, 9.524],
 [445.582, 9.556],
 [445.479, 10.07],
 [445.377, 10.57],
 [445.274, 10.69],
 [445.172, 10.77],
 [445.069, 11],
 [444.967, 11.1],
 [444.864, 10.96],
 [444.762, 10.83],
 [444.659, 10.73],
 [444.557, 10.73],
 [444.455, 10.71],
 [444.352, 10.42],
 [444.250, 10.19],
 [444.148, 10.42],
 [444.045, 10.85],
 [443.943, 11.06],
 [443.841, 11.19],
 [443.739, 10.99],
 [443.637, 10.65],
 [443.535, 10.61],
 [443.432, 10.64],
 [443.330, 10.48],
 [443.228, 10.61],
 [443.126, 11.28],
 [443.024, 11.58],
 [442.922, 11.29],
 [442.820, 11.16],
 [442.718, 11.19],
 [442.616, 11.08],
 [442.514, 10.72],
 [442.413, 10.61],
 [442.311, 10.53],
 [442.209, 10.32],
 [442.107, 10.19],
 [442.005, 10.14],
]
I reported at 0.007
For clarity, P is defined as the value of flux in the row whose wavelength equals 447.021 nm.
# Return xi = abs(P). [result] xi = 11.0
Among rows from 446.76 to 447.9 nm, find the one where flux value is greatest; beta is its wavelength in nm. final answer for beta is 447.535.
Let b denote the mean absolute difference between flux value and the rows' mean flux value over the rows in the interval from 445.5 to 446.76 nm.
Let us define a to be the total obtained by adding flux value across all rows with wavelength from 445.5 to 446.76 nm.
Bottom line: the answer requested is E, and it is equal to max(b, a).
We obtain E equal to 123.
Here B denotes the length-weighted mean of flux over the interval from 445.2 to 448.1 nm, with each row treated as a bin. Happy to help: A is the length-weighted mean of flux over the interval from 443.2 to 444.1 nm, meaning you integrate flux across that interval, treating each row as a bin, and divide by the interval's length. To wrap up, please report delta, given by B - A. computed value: -0.14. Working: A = 10.8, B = 10.6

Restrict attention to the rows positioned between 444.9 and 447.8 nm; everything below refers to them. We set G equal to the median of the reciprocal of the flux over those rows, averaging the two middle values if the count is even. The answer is 0.0941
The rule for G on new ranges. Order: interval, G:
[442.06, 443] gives 0.0933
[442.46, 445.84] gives 0.0932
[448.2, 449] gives 0.0932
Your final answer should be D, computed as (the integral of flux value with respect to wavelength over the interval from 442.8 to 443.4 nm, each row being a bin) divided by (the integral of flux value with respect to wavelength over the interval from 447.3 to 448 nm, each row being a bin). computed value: 0.8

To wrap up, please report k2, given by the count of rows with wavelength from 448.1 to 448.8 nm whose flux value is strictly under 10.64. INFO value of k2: 2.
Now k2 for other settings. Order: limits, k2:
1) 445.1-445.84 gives 5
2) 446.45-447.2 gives 3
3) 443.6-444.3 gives 2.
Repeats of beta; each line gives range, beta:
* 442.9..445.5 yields 443.024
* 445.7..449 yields 447.535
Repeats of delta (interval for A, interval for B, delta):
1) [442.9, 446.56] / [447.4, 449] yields 0.31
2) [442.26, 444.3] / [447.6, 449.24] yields -0.02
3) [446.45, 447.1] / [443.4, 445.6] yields 0.01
